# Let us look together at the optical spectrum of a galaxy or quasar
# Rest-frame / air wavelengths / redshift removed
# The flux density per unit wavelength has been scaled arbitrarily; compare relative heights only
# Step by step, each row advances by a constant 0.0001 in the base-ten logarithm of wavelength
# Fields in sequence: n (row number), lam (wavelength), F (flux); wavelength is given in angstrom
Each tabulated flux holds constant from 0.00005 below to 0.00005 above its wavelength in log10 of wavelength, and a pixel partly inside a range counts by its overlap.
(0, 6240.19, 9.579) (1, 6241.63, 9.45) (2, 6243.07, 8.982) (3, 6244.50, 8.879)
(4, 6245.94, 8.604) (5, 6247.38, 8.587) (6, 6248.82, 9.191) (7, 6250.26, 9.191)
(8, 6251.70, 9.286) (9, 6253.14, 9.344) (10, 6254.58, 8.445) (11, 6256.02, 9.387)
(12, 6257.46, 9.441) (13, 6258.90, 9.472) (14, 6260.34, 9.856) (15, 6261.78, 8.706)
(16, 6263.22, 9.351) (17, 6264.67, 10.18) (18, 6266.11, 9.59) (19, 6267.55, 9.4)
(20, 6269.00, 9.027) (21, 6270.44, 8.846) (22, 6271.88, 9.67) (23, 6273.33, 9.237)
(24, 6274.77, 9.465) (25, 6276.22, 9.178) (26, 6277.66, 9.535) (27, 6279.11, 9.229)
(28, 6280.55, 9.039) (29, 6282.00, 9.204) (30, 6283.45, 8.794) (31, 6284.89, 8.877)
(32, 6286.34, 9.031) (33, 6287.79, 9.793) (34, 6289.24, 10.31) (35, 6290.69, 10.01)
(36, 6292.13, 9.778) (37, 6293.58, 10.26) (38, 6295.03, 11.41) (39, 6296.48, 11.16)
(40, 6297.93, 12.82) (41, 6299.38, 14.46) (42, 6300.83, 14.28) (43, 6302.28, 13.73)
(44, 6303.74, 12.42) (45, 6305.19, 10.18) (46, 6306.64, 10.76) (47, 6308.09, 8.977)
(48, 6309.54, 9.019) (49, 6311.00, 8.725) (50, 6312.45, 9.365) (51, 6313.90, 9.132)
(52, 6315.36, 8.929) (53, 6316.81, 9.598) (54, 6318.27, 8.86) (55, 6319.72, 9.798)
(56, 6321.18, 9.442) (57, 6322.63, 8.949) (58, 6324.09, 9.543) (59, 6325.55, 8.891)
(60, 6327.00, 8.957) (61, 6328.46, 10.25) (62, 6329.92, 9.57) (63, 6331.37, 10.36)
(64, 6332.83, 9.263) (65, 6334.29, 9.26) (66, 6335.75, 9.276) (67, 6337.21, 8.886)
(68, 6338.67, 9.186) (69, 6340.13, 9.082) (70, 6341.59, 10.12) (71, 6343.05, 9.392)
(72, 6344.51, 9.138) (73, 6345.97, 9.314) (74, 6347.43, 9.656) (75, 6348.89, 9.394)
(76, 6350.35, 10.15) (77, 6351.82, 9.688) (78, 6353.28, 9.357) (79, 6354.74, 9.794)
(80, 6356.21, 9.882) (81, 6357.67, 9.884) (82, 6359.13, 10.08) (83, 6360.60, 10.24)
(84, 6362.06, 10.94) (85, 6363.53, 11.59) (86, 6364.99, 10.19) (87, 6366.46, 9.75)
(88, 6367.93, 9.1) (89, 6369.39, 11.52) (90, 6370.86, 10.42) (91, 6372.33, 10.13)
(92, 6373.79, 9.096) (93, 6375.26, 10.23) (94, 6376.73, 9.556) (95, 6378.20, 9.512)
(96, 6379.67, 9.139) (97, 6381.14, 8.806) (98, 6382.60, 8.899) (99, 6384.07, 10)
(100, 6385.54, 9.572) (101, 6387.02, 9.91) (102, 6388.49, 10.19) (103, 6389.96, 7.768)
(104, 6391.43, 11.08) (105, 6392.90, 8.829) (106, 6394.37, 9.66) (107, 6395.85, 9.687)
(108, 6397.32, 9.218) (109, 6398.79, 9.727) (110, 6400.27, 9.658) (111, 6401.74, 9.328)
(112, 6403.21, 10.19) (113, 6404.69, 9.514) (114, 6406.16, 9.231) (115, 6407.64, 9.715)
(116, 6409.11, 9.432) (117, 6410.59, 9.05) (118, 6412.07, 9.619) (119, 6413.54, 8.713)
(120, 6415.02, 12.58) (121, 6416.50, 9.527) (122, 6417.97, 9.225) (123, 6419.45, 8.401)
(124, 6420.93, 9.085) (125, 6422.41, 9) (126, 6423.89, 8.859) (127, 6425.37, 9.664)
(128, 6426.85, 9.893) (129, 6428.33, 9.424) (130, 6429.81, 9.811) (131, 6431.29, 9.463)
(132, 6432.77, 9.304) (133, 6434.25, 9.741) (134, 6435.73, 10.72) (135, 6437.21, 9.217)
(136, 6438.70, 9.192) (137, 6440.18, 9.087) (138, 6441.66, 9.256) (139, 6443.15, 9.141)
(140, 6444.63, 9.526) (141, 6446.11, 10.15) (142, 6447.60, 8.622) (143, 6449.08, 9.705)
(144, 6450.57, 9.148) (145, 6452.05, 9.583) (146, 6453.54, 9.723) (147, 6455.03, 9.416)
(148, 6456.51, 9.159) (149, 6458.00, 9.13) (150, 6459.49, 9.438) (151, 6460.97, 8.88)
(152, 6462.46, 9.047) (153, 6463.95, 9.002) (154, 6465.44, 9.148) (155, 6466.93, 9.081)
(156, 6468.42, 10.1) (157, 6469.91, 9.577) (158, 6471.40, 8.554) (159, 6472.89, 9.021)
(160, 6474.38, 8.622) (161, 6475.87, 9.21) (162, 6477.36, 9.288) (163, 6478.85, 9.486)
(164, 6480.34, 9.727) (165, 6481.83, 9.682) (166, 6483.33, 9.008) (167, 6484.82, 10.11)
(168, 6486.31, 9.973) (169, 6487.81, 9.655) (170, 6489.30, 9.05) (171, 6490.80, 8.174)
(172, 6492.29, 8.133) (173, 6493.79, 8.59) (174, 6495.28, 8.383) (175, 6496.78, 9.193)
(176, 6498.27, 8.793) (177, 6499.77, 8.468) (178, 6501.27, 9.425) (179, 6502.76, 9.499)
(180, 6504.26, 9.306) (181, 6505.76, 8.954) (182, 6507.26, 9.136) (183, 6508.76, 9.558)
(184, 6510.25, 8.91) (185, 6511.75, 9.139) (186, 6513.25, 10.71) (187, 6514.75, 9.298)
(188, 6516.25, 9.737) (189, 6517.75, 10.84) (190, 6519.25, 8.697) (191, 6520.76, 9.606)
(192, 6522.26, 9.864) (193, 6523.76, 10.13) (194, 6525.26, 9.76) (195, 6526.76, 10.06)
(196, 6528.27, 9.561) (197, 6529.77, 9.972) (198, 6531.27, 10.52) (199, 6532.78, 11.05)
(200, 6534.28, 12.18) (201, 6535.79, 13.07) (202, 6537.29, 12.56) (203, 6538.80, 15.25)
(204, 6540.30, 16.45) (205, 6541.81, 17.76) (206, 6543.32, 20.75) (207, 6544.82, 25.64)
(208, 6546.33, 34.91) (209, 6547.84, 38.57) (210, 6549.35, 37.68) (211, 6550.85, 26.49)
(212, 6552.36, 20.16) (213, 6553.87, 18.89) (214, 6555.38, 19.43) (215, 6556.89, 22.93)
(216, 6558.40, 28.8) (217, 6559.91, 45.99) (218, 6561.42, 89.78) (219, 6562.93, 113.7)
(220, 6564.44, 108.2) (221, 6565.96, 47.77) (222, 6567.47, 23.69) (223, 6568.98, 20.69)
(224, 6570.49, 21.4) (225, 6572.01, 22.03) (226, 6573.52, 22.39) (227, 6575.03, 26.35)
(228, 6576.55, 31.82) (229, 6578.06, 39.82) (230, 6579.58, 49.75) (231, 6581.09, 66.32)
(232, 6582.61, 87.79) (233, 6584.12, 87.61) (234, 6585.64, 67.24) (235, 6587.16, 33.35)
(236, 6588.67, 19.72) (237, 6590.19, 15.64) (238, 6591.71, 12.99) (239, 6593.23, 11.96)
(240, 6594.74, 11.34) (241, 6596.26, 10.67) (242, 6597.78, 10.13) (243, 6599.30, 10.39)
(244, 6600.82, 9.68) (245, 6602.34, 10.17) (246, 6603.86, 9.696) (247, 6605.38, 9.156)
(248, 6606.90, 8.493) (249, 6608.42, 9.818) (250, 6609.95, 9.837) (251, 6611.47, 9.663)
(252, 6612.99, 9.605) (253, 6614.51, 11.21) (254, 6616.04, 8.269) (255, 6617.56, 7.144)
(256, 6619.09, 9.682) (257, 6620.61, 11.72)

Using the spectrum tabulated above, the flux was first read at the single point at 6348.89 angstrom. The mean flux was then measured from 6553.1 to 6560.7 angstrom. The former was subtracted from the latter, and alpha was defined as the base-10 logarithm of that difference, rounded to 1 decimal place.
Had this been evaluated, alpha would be 1.3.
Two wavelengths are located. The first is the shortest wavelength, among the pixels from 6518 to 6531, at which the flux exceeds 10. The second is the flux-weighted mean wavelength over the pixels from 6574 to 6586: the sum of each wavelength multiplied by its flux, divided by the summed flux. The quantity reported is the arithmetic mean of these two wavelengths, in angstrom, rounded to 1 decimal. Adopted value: 6552.6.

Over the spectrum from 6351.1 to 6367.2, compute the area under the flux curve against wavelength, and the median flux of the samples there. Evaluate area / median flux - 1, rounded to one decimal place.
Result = 15.5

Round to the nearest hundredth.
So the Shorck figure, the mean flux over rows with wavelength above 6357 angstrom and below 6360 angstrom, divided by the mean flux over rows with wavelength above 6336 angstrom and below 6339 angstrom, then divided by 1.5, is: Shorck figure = 0.74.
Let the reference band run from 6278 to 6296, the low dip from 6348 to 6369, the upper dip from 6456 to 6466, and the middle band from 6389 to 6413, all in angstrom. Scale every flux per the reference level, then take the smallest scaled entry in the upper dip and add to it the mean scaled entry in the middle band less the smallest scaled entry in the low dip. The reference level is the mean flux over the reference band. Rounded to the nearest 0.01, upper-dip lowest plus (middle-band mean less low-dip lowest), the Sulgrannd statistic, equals 0.96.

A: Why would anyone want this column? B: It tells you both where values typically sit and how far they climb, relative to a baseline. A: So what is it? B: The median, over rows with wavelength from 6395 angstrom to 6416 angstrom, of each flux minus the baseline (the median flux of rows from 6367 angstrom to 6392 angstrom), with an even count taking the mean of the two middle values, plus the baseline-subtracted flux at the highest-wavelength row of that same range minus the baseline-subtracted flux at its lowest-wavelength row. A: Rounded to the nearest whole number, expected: 3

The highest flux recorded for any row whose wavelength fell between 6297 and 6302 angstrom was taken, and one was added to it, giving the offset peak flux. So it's 15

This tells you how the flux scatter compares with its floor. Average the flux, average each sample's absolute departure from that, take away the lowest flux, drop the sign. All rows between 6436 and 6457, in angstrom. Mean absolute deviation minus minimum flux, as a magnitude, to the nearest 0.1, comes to 8.3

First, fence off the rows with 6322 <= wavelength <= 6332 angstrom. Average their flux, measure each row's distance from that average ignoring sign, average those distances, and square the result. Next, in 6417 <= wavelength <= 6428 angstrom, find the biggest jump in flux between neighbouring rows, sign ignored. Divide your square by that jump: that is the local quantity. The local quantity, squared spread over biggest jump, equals 0.29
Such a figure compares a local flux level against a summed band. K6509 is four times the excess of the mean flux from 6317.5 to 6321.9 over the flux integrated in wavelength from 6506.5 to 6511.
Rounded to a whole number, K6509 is -128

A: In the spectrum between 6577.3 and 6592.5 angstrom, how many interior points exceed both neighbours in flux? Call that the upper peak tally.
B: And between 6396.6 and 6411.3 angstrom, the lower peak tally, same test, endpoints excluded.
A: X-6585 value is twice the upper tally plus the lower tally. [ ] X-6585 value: 5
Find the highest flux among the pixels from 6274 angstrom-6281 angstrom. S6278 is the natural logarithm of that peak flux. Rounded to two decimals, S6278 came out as 2.25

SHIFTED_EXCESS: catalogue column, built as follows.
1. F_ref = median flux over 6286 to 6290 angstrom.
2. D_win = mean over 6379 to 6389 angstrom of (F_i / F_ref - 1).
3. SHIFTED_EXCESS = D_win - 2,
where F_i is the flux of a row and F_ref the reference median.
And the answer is -2.03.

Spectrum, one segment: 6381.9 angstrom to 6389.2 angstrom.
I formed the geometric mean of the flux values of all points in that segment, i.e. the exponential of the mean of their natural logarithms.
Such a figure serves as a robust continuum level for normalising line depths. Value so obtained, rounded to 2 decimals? 9.70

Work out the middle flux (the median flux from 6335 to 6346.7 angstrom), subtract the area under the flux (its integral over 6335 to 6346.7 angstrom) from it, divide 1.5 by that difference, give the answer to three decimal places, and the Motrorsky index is -0.015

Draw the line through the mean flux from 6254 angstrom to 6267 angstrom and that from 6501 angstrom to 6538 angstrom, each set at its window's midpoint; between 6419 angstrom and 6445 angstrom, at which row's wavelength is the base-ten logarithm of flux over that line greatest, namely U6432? 6435.73 angstrom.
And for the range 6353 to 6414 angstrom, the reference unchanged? 6363.53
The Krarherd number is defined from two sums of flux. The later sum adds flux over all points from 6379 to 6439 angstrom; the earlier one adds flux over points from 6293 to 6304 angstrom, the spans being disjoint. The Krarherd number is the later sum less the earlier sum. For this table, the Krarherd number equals 290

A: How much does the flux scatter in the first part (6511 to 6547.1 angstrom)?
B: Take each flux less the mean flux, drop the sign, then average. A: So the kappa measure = 4.28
